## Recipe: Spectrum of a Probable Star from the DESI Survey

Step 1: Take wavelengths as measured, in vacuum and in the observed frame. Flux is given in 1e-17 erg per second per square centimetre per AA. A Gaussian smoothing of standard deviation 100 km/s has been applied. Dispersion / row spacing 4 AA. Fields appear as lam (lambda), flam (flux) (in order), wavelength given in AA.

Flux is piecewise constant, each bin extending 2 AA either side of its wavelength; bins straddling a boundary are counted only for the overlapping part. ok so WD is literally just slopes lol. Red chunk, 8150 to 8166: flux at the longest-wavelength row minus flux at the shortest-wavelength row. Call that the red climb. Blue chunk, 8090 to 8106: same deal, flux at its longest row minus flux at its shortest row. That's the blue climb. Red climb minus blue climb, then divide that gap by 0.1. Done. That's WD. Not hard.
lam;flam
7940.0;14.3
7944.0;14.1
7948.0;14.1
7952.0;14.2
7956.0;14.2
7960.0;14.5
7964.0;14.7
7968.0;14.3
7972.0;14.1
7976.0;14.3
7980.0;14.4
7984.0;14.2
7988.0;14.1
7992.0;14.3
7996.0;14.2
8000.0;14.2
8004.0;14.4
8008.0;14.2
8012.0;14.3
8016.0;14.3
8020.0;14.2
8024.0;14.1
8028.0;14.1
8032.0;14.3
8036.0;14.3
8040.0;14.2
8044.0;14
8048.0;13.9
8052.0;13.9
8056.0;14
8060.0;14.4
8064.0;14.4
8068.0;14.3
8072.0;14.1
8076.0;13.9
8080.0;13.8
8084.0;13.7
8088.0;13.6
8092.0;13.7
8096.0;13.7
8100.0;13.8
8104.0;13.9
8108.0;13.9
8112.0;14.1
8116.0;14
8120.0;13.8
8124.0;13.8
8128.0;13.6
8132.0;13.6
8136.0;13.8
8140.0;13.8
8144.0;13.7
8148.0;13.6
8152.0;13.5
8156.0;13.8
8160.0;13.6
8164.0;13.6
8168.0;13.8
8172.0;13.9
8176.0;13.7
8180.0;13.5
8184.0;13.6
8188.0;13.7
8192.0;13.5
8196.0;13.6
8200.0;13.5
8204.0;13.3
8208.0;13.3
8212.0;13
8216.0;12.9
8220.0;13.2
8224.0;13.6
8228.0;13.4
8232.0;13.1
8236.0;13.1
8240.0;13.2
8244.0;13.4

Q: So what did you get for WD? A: -1.0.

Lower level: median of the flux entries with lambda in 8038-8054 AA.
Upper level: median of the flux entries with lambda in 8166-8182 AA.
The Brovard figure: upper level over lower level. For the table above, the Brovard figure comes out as 0.986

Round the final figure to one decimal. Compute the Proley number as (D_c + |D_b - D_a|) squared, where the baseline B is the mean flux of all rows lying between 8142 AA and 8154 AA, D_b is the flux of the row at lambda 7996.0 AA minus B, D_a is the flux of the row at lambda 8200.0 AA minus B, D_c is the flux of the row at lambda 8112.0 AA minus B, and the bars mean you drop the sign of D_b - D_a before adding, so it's 1.4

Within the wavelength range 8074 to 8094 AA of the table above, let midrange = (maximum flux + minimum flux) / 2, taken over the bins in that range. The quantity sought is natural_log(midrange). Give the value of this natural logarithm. 2.62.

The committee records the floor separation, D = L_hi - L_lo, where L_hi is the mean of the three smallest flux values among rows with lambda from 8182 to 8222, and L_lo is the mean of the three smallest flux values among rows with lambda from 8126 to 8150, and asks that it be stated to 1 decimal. -0.6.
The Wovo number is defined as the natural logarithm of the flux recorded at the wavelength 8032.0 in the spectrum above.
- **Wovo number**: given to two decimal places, 2.66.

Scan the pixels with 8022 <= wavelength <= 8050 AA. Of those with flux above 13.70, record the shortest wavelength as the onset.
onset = 8024.0 AA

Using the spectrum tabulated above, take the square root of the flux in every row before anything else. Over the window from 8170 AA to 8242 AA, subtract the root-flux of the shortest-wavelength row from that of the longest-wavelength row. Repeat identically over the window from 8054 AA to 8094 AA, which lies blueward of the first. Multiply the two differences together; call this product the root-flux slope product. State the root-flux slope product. 0.0038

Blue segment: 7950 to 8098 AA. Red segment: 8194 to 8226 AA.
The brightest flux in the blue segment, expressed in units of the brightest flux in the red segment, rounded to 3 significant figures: 1.08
